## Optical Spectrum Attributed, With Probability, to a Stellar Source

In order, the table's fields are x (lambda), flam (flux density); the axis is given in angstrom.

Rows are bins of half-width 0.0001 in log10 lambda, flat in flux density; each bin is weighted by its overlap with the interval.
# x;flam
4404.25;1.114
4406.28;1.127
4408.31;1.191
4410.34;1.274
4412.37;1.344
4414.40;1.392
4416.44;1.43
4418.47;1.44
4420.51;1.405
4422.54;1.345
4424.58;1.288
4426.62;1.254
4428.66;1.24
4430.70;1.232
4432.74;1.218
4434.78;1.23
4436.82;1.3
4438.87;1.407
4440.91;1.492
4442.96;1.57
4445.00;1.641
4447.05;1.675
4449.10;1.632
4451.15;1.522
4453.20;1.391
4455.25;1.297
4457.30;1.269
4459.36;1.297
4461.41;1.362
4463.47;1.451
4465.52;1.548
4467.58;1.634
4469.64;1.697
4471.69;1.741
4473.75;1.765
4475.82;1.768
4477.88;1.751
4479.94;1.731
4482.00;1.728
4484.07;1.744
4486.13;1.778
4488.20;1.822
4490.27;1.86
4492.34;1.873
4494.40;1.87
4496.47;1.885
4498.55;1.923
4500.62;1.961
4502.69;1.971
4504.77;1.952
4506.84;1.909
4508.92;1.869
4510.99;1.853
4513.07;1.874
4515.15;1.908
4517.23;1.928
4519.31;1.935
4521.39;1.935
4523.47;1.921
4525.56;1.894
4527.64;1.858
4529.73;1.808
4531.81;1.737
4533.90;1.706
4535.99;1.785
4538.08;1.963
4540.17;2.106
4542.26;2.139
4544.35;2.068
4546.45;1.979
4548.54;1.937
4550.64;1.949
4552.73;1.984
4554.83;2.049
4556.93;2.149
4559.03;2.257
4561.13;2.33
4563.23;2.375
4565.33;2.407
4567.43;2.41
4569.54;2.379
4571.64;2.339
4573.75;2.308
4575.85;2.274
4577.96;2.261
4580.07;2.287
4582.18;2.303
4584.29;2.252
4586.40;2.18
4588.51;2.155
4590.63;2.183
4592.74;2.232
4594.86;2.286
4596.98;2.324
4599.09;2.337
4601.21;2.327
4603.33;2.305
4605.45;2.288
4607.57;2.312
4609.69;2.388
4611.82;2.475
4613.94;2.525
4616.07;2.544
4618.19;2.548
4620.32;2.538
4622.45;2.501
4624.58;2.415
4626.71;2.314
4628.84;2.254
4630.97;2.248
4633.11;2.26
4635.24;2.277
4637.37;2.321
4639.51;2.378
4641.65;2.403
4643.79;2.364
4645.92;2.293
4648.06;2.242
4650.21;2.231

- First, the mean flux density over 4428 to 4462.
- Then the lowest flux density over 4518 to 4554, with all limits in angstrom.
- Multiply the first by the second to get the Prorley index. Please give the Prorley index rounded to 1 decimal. 2.4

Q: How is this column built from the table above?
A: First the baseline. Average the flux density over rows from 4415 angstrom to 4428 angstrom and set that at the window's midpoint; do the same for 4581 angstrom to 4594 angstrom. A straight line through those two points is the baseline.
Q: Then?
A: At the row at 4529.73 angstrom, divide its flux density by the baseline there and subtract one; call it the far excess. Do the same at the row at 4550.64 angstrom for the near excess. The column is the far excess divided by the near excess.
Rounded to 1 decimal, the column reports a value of 1.5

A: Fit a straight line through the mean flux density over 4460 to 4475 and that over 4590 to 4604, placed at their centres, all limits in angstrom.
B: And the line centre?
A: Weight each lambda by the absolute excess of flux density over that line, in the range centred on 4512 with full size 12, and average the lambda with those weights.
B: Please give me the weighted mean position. 4511.6 angstrom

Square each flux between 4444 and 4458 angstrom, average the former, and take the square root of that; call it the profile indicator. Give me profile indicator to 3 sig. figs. 1.50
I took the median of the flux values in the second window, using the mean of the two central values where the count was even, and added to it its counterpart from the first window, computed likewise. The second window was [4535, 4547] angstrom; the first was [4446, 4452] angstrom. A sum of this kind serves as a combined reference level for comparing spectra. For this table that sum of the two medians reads 3.7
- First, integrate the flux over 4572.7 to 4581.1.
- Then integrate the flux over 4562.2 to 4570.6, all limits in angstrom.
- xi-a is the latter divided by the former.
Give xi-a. 1.05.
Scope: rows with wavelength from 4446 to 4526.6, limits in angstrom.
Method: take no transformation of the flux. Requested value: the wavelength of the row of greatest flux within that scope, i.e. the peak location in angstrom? 4502.69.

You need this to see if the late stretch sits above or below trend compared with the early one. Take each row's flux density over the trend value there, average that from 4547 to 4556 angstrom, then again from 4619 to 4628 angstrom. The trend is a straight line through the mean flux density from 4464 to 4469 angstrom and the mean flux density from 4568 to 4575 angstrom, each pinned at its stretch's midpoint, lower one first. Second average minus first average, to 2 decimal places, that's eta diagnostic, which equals 0.00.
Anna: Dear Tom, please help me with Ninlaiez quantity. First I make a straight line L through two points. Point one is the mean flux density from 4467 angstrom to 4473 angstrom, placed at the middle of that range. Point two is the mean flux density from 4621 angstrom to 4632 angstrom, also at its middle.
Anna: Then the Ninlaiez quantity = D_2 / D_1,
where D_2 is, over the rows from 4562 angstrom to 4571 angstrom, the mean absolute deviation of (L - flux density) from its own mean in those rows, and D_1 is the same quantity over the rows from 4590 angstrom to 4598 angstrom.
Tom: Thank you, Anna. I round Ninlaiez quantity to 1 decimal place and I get 0.4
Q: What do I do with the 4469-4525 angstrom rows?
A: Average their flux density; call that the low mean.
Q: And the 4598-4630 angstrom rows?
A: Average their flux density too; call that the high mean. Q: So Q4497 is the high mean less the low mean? 0.55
